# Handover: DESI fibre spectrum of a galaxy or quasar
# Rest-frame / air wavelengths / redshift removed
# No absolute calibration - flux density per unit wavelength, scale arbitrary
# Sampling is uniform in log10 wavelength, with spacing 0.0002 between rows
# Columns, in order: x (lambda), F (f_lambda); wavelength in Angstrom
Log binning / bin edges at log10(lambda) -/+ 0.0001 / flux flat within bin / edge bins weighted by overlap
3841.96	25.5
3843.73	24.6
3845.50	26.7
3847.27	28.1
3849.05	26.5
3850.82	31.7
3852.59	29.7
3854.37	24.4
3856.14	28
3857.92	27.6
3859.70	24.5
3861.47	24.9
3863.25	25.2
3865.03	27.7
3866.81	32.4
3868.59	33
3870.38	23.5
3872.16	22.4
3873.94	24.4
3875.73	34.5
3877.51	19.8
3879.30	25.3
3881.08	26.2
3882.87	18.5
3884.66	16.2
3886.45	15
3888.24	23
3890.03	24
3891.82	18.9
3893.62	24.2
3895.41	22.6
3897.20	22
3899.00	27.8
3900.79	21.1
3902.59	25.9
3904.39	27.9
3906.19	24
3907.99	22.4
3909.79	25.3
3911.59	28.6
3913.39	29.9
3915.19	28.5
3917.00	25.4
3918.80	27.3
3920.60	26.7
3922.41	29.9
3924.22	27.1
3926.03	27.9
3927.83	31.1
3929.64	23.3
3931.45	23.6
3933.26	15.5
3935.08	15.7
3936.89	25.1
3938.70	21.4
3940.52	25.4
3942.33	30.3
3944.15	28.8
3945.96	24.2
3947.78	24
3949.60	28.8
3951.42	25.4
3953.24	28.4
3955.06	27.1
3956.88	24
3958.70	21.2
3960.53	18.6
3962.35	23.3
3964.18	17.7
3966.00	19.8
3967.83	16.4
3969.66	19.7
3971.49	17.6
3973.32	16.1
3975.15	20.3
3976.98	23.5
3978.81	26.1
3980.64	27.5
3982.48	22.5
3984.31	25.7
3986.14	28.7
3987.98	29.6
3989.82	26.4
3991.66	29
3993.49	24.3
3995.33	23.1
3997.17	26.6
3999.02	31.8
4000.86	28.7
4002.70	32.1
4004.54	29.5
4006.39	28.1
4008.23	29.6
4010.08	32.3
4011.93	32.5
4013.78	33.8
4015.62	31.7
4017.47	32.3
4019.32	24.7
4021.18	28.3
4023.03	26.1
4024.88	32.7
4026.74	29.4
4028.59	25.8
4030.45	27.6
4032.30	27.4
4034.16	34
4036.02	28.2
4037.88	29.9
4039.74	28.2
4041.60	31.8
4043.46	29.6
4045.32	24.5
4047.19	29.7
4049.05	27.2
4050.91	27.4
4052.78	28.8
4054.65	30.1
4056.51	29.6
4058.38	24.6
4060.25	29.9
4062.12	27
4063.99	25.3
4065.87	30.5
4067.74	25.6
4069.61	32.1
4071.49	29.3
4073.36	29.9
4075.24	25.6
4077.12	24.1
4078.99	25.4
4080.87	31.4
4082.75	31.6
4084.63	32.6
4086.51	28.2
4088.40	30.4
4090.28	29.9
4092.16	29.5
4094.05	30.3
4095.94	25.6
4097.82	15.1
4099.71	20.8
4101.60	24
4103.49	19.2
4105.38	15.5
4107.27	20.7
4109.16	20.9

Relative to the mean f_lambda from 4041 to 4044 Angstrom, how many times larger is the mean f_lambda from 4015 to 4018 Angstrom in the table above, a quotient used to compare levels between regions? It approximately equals 1.04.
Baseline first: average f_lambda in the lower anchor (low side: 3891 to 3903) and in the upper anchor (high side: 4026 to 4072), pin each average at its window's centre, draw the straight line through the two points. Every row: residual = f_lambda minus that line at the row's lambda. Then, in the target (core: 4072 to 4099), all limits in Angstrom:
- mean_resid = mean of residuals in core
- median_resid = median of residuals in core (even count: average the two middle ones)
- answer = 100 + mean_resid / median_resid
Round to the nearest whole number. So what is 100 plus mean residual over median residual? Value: 106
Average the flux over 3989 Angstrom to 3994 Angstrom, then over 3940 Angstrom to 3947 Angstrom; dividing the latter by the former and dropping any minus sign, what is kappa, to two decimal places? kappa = 1.02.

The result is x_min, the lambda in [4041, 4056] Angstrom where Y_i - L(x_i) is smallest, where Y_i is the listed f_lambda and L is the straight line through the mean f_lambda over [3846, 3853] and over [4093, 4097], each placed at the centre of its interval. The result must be 4045.32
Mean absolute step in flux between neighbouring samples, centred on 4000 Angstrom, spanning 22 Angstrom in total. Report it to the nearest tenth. 2.9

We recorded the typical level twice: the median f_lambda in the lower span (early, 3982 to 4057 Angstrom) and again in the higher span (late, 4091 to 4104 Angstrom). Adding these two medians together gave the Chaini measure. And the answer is 52.8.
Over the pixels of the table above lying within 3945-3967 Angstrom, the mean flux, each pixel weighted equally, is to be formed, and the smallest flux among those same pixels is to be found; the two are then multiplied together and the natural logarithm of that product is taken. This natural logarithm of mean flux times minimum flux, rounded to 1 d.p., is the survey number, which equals 6.0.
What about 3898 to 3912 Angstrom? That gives 6.3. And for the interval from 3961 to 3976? 5.7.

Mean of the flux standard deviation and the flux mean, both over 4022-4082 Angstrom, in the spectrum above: 15.5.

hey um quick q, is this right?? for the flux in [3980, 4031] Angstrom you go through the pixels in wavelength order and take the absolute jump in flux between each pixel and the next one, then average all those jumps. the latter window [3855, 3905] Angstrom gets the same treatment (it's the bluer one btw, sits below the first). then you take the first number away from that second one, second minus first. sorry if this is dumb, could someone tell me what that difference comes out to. 1.0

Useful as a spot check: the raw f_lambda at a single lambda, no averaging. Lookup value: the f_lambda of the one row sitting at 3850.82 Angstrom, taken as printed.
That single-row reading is 31.7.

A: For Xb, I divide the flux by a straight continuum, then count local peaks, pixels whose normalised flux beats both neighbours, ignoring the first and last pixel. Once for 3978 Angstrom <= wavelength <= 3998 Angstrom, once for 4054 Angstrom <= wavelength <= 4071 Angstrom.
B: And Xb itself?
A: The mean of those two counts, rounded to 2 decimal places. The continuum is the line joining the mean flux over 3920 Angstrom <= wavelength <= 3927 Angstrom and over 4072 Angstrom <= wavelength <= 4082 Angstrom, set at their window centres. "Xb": 2.50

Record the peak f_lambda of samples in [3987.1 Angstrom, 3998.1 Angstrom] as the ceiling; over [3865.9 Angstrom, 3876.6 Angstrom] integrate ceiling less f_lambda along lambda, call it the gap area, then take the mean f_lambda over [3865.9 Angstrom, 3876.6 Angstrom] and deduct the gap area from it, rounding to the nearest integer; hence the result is 15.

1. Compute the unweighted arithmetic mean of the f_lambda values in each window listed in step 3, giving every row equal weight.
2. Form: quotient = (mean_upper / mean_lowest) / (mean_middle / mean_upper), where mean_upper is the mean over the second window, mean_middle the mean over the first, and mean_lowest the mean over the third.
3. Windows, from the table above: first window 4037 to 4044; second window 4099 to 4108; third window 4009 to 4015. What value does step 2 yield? 0.41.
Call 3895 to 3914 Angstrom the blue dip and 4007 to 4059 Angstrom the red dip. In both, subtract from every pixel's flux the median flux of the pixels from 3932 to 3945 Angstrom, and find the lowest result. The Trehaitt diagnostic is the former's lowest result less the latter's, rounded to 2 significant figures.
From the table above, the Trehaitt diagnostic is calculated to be -3.4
